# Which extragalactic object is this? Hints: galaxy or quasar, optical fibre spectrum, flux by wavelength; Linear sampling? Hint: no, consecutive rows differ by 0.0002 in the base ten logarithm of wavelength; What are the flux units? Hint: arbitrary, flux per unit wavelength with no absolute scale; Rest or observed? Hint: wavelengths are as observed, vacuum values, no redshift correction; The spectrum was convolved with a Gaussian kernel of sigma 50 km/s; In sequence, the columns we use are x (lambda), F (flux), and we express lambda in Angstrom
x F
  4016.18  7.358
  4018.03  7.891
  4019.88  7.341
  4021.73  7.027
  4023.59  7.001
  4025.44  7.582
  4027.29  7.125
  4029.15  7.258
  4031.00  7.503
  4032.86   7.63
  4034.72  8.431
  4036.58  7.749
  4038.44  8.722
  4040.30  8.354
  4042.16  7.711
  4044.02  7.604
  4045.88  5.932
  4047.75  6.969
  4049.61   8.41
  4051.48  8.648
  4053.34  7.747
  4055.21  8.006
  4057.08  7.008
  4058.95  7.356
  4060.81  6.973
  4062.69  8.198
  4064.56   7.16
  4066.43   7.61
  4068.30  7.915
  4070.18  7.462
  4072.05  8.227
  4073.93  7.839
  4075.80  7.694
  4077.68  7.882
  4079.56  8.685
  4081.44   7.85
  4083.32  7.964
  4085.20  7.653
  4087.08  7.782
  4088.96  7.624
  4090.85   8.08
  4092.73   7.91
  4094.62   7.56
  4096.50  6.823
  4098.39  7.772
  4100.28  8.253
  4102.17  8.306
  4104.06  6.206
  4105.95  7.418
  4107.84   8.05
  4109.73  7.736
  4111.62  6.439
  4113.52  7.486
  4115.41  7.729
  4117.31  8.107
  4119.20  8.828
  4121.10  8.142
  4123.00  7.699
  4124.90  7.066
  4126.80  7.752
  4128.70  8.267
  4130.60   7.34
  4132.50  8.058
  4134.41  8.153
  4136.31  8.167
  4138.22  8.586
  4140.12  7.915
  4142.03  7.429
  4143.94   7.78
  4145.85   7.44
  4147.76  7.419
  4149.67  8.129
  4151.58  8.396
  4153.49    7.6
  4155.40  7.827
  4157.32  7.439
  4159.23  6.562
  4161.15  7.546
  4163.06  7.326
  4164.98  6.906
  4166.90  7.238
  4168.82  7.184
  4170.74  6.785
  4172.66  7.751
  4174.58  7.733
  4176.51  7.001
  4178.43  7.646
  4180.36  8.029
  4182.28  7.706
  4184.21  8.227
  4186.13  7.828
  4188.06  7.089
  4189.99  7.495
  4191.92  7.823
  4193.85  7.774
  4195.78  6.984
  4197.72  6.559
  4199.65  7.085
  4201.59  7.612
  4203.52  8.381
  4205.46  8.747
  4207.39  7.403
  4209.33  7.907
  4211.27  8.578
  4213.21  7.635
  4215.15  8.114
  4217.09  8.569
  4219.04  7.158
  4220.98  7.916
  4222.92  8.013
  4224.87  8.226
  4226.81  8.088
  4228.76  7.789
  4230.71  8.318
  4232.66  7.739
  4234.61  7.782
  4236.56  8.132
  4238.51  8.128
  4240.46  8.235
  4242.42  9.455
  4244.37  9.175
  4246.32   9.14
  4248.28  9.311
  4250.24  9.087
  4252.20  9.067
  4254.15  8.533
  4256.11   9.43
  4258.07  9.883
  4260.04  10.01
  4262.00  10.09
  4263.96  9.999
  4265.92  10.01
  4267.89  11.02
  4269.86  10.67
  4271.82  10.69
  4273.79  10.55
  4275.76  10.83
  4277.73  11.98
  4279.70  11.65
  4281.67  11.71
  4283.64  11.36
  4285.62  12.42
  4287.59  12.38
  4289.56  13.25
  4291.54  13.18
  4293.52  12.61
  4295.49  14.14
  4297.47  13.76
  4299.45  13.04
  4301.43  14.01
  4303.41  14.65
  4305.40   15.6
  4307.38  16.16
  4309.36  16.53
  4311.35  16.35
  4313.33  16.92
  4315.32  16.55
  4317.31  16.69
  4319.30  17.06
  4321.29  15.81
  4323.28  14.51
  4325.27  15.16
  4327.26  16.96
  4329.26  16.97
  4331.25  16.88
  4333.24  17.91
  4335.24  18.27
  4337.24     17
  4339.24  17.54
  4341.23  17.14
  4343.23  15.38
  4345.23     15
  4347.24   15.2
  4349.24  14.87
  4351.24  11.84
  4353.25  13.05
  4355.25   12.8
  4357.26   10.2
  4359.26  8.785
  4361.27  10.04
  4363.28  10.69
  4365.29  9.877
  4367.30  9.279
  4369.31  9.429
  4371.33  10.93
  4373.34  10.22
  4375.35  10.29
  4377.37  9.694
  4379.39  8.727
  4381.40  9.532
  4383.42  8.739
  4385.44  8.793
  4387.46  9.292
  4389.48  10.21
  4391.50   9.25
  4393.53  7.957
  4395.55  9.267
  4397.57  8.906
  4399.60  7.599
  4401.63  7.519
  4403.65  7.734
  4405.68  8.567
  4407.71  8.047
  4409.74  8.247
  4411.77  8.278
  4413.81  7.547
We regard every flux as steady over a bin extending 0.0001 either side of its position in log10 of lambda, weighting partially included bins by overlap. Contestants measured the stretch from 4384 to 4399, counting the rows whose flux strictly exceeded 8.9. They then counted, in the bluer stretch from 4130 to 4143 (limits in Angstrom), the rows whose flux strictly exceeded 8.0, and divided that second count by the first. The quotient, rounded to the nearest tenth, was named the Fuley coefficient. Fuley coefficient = 0.8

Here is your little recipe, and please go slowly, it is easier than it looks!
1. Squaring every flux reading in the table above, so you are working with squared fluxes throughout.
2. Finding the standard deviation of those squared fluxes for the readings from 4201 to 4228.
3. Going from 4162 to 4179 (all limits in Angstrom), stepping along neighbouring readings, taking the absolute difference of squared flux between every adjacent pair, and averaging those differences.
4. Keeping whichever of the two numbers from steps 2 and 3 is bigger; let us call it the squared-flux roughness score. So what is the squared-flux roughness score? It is 7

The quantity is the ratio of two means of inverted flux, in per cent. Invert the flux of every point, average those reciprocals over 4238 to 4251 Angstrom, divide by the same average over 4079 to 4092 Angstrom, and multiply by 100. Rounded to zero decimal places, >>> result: 89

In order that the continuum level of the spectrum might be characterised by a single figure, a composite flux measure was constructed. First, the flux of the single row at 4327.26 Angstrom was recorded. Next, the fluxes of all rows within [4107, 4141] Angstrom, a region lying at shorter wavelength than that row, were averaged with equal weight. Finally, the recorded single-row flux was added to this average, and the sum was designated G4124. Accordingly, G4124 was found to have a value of 25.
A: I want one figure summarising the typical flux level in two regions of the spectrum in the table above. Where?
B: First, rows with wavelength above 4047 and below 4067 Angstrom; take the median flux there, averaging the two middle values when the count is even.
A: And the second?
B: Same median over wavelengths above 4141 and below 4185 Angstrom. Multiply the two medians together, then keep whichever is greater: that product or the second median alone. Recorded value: 57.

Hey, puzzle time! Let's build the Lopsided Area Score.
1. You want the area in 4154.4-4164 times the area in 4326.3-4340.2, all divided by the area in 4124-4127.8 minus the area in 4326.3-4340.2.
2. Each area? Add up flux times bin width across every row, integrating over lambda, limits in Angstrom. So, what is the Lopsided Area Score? -80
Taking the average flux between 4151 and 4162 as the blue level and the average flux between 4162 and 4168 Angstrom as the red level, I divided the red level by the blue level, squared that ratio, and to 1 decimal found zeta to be 0.9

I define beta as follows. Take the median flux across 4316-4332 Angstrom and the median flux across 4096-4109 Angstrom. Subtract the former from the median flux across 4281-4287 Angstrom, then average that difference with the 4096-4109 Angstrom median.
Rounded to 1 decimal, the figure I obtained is 1.3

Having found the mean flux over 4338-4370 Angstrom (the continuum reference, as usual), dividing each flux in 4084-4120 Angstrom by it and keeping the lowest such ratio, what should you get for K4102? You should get 0.49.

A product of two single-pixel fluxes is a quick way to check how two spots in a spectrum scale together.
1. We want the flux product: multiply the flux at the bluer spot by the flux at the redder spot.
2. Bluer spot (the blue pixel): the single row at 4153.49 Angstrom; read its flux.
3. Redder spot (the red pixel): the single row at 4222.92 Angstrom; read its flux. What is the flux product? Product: 61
